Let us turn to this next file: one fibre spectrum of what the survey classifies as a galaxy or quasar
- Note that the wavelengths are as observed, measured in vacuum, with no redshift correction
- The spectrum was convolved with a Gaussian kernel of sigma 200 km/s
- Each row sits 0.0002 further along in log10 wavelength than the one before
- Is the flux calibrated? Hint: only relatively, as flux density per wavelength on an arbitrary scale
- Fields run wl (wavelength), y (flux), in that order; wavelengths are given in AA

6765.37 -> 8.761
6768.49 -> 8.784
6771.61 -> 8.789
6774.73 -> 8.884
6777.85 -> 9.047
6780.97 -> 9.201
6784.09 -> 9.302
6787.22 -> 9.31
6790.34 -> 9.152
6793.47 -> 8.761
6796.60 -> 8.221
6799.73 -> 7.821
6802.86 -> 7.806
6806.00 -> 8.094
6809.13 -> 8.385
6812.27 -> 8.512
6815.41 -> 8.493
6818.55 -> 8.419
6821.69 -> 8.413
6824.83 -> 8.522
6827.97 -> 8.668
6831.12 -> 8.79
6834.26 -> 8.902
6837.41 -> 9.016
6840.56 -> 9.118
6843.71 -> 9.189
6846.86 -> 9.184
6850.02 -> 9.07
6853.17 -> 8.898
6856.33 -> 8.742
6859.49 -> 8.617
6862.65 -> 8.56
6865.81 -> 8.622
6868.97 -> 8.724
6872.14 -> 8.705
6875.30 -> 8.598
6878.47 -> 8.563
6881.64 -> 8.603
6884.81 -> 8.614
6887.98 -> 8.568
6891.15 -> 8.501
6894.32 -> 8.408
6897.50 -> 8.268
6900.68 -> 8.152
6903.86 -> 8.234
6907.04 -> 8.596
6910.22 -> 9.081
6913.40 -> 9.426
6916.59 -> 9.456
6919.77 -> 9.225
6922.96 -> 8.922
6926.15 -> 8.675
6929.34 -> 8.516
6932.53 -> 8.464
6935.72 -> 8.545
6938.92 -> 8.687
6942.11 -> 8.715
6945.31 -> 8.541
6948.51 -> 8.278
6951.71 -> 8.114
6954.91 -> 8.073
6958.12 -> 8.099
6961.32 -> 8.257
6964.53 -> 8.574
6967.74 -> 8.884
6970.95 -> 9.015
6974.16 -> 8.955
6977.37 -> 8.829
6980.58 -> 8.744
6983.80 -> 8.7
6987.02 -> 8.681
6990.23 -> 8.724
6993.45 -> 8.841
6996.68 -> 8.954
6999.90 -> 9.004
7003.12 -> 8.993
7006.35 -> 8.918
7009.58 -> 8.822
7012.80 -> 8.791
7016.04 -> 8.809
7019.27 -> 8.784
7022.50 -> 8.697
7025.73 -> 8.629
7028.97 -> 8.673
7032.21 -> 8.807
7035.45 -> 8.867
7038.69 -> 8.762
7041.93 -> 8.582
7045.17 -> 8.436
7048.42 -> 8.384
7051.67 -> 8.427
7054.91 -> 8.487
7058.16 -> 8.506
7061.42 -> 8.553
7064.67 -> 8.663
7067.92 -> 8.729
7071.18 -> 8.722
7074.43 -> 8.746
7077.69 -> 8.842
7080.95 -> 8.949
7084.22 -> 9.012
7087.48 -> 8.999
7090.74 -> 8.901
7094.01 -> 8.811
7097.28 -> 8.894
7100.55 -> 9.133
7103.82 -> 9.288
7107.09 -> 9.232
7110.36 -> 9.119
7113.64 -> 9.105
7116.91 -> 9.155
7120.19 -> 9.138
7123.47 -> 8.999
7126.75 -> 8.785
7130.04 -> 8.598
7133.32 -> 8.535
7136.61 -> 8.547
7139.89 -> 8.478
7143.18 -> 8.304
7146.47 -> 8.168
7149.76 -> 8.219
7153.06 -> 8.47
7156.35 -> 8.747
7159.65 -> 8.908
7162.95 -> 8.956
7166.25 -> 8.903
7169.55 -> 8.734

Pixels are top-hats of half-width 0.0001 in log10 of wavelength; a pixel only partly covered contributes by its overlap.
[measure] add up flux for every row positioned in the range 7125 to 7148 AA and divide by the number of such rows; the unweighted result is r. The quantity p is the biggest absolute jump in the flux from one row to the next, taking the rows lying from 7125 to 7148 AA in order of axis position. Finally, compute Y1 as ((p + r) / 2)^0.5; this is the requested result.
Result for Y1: 2.08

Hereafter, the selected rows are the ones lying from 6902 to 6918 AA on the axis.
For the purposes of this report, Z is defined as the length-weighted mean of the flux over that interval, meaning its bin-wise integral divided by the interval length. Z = 8.94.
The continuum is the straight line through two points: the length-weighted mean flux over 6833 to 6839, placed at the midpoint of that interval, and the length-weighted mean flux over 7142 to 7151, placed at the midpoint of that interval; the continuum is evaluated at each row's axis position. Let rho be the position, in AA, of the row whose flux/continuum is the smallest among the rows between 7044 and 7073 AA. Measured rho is 7048.42 AA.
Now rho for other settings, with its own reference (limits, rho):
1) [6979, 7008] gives 6987.02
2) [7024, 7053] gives 7048.42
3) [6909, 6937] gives 6932.53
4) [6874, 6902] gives 6900.68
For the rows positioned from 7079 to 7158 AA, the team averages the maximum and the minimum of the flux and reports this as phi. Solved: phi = 8.73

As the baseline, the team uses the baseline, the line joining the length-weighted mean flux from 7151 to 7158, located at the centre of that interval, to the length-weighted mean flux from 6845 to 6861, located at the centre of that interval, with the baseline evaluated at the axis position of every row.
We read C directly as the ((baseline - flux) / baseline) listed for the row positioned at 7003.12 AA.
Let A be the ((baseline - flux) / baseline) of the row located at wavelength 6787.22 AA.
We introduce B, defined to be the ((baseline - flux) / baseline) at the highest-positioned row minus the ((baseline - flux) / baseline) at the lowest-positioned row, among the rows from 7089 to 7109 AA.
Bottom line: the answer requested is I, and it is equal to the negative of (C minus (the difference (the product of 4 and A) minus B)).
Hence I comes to -0.08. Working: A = -0.04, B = -0.04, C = -0.028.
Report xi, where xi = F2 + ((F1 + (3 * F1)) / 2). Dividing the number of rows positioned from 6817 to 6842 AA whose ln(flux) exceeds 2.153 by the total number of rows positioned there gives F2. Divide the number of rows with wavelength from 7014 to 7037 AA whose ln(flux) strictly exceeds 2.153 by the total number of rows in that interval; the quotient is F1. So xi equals 2.6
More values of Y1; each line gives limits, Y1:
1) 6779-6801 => 2.16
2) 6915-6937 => 2.14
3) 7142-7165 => 2.10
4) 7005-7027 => 2.11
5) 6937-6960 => 2.08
